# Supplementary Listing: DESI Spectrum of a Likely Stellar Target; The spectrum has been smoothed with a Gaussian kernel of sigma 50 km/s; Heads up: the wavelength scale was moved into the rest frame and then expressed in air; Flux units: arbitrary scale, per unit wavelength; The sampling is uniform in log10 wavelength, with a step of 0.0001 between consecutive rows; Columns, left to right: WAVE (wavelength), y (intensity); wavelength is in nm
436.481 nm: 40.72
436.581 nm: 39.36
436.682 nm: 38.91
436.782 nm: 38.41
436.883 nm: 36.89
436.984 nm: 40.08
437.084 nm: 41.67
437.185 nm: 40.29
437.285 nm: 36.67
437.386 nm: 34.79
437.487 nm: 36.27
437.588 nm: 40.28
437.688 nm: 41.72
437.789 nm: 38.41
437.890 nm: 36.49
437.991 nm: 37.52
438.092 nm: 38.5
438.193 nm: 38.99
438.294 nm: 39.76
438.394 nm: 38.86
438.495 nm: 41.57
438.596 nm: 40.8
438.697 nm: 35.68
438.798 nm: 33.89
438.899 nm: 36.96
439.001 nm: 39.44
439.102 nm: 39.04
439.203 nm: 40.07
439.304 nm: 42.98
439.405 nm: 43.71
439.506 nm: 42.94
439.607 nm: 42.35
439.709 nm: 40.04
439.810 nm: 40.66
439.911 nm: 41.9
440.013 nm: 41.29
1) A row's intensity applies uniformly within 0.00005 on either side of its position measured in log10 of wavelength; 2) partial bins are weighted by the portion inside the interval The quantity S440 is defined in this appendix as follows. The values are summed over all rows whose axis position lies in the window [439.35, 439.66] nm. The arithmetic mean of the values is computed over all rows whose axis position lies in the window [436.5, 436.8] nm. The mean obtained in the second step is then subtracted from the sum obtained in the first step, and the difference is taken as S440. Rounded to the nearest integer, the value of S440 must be 90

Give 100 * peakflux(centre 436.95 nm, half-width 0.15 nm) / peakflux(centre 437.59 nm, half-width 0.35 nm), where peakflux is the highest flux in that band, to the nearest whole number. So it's 100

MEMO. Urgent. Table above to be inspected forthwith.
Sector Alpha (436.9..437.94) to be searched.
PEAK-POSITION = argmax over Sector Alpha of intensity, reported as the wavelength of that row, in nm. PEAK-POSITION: 437.688 nm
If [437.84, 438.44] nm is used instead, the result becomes 438.294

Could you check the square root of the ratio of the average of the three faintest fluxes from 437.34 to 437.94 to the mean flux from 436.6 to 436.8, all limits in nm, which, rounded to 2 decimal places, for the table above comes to 0.96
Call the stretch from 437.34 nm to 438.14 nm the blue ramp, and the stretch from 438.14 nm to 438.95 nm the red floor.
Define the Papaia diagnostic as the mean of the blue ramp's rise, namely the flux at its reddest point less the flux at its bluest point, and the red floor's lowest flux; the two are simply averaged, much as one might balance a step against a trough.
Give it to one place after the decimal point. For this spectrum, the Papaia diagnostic 18.8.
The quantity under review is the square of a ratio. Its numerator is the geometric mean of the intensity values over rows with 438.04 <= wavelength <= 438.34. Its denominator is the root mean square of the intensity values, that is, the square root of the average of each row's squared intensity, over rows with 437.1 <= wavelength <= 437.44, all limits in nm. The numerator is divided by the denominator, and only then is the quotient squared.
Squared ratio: 1.10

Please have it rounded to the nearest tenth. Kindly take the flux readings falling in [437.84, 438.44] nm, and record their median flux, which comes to 38.7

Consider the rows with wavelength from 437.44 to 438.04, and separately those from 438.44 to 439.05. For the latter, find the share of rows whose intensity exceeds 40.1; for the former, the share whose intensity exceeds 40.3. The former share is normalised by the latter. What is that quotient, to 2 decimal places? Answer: 0.50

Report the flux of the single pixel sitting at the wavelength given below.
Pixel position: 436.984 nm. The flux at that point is 40.08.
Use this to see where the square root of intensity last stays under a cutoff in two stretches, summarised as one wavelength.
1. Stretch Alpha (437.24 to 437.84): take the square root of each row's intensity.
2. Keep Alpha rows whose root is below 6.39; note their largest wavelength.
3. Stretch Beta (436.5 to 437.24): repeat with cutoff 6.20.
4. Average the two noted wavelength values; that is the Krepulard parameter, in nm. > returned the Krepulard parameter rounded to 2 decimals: 437.34 nm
